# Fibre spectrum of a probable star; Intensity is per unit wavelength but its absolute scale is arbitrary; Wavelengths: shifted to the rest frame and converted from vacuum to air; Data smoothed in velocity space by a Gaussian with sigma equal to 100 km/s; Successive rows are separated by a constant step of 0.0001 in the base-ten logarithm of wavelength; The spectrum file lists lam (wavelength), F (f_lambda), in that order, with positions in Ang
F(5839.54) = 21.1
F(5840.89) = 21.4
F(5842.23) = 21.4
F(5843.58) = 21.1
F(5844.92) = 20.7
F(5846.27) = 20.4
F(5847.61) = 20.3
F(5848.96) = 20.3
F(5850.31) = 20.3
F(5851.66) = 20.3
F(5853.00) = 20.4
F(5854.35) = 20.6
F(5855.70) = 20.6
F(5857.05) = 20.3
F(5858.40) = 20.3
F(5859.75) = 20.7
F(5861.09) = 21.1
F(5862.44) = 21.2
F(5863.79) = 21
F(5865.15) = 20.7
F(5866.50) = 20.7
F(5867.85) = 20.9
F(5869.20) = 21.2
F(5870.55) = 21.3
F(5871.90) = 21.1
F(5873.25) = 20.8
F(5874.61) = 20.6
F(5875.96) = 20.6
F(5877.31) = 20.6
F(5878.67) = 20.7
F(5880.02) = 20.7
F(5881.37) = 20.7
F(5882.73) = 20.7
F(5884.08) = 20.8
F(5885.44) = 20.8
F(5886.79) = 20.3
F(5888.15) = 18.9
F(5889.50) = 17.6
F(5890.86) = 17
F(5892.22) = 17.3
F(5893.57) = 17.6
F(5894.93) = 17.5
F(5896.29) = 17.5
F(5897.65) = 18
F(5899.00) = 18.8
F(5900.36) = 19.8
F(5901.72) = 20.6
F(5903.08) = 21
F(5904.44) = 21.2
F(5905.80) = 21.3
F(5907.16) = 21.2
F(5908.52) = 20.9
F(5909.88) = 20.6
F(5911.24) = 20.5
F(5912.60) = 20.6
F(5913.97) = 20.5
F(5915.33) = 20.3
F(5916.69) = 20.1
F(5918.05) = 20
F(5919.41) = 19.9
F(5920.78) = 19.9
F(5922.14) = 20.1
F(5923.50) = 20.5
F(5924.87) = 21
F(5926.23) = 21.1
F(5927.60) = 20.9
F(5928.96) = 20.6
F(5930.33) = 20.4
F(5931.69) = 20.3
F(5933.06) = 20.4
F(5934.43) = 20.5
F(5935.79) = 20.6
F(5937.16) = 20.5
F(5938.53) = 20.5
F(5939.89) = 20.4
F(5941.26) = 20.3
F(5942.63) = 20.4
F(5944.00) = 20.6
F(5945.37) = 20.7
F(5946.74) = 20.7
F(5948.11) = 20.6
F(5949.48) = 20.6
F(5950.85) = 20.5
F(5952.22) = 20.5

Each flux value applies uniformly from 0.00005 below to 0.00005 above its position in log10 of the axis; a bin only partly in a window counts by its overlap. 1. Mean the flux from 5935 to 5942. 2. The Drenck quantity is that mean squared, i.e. 419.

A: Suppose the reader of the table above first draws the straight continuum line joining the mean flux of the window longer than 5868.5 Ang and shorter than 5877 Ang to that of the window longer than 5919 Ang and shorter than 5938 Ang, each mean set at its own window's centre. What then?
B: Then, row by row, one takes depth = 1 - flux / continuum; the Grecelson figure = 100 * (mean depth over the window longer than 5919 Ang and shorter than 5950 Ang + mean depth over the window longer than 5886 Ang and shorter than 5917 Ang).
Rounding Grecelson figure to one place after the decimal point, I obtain 5.3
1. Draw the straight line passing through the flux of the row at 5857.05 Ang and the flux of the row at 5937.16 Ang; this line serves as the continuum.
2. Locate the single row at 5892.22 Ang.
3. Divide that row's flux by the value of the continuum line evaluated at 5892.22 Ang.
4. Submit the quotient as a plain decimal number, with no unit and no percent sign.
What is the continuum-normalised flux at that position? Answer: 0.85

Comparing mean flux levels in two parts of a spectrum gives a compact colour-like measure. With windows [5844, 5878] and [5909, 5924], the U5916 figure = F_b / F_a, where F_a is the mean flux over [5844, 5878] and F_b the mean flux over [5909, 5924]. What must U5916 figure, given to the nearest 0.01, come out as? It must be 0.98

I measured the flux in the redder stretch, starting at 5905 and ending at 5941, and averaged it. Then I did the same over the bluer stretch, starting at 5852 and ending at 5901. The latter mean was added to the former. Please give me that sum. 40.5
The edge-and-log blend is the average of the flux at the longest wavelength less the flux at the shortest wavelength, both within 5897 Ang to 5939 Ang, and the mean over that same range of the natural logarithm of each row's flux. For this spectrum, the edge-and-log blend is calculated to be 2.8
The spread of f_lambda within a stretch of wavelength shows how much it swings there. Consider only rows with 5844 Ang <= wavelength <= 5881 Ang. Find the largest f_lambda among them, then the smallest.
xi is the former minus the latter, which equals 1.0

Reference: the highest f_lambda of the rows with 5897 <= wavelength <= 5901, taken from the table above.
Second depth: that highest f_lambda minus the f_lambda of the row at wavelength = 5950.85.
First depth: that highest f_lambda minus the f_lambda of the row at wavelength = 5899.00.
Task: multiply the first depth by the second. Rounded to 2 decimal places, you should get -0.70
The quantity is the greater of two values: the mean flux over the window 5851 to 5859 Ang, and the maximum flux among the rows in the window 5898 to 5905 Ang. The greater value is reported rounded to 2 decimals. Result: 21.20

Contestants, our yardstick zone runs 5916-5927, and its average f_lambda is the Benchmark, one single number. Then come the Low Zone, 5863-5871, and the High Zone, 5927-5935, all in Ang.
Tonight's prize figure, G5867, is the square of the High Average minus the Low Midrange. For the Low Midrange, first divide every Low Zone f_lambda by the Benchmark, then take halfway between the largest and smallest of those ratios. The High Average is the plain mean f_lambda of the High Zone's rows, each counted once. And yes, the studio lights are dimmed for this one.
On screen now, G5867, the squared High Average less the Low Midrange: 420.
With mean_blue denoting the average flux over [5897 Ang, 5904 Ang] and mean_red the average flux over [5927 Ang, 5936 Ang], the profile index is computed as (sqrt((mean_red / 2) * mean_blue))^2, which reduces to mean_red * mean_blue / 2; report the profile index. 202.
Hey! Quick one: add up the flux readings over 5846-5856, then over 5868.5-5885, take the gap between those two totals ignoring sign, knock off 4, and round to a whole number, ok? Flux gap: 83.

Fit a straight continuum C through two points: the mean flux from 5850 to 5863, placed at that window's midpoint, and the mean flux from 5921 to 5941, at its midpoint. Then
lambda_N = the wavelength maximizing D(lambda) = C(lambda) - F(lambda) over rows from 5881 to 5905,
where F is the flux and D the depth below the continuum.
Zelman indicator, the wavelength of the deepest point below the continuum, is 5890.86 Ang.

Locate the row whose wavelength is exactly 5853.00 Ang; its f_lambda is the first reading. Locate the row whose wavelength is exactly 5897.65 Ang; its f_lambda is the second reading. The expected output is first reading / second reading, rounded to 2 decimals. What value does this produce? 1.13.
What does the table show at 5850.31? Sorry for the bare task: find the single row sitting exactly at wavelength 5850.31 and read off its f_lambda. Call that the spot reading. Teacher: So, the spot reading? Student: 20.3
